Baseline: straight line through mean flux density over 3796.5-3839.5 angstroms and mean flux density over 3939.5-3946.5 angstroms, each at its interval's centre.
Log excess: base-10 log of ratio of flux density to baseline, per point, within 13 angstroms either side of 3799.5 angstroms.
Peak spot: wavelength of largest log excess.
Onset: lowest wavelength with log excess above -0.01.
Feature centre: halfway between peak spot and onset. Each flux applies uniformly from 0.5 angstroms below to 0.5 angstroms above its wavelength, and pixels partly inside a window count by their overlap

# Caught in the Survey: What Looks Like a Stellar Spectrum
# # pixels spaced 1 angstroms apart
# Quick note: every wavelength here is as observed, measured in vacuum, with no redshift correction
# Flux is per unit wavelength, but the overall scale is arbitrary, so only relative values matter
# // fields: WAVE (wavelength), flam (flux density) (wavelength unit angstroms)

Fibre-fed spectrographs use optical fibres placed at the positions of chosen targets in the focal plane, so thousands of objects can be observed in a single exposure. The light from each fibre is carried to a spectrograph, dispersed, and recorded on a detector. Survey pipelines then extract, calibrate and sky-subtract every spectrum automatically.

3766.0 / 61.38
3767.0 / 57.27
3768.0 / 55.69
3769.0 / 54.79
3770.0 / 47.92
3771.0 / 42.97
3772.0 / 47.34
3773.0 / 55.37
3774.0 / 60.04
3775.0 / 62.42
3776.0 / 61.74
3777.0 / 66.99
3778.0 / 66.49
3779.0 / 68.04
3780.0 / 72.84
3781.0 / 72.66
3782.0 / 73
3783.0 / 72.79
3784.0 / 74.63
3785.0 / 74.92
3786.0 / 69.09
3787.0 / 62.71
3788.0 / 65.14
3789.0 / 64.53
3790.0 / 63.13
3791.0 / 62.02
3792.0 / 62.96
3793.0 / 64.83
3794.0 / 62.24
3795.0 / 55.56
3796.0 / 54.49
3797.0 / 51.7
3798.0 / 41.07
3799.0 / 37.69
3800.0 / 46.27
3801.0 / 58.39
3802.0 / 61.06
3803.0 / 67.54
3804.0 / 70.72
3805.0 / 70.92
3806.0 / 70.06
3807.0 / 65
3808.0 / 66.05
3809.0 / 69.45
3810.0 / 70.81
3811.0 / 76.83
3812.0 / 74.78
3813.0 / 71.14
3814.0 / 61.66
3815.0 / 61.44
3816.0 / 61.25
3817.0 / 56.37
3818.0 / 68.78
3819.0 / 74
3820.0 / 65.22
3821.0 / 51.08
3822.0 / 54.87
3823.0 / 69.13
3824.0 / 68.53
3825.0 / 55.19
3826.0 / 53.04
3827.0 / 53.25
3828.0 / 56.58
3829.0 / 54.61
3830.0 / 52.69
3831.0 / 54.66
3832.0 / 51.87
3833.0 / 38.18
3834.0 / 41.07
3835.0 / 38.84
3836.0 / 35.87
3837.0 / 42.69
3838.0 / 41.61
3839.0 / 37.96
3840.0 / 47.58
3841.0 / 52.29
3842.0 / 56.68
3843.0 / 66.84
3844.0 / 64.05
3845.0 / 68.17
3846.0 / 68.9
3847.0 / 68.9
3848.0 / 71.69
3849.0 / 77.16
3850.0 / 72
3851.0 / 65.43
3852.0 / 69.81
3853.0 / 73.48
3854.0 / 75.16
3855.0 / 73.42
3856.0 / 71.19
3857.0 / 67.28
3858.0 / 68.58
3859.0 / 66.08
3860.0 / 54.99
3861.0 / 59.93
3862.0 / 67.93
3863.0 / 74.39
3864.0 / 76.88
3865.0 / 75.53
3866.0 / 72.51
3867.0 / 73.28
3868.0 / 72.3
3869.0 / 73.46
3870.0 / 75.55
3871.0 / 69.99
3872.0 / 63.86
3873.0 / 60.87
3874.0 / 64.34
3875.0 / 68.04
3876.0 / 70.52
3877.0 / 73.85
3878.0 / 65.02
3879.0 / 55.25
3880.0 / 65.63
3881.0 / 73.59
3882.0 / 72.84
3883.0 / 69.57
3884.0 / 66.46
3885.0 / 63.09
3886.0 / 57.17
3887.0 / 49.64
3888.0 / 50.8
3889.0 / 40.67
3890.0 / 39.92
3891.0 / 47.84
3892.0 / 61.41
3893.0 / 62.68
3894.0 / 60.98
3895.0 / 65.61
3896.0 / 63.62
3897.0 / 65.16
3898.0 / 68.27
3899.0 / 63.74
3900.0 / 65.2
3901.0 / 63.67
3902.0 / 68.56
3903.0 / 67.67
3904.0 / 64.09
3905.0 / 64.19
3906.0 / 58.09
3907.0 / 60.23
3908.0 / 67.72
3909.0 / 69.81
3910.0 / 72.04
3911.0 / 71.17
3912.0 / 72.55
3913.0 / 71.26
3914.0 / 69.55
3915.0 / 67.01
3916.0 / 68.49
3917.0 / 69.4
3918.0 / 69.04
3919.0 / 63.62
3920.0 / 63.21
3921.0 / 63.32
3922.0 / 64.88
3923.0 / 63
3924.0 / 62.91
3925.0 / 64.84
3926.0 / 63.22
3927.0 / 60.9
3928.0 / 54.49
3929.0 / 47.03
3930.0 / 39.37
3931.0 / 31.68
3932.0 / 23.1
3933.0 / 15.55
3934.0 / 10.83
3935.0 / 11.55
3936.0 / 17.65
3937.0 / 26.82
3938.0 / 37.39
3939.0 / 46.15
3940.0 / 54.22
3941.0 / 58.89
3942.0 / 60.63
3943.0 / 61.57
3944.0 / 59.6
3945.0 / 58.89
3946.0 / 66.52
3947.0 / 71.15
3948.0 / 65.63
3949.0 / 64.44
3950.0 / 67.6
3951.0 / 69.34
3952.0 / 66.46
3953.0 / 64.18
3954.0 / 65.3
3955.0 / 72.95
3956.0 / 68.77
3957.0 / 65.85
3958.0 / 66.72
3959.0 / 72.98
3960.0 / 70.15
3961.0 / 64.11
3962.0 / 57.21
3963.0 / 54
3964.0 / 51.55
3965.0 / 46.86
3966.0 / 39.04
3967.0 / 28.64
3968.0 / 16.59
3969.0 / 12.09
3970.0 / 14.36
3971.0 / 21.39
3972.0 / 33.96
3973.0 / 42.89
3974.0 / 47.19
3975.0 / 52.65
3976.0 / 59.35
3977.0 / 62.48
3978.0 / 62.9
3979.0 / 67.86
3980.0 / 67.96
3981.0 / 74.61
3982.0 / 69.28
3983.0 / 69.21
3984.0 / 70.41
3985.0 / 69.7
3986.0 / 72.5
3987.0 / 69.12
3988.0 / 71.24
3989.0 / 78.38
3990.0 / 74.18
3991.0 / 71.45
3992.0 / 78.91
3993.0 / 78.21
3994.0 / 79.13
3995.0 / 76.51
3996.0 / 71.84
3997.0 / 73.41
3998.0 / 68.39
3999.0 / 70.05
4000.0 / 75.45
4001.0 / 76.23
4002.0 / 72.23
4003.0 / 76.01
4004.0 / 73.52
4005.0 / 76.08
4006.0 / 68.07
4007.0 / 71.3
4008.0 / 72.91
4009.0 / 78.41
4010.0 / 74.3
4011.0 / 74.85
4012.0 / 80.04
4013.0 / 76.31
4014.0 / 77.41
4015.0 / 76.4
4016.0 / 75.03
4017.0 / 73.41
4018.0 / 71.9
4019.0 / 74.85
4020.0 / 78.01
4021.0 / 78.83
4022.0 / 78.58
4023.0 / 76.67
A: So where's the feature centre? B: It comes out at 3799.0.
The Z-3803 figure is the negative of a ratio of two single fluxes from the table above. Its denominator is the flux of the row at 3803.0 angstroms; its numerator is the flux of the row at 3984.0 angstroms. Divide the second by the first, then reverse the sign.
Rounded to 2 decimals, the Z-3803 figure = -1.04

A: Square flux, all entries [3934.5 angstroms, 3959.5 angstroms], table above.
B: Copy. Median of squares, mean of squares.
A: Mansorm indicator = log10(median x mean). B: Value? 7.17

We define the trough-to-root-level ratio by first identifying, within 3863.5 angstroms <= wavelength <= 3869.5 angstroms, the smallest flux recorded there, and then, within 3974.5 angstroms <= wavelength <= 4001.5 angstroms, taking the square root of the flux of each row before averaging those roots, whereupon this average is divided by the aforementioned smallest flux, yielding 0.12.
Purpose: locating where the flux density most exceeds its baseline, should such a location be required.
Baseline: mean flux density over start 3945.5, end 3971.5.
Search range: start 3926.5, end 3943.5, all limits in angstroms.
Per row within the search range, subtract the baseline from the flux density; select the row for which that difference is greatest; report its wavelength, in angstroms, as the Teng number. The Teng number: 3943.0 angstroms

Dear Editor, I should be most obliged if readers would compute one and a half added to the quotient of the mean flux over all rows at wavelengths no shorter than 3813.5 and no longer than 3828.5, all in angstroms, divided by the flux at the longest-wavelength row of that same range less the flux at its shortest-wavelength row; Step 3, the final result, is -10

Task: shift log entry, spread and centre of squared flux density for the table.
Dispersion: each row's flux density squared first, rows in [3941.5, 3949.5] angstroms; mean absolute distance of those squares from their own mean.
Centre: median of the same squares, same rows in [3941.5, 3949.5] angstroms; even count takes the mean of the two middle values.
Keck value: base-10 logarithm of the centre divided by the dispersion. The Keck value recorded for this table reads 0.96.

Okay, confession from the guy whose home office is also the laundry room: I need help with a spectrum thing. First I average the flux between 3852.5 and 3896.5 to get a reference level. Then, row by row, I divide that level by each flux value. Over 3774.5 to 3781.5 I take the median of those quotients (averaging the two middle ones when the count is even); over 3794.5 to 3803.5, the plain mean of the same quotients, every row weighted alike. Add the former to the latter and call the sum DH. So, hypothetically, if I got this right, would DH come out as 2.26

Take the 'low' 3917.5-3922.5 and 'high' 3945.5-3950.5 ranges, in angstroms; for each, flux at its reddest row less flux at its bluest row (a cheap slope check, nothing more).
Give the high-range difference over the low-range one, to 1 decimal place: -0.3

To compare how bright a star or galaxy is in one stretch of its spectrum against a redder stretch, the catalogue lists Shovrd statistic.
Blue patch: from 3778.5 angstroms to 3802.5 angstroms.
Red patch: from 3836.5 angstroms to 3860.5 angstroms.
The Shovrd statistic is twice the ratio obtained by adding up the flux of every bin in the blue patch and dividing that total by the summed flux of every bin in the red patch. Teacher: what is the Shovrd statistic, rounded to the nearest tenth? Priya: 2.0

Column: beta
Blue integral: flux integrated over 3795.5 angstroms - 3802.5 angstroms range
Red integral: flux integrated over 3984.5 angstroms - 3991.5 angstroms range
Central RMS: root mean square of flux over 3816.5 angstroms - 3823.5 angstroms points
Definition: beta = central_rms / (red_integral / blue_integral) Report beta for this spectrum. 44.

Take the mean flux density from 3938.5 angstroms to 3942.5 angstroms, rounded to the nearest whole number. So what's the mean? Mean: 55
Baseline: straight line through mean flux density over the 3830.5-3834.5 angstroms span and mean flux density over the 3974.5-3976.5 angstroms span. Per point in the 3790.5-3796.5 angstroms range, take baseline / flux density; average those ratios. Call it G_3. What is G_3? 0.73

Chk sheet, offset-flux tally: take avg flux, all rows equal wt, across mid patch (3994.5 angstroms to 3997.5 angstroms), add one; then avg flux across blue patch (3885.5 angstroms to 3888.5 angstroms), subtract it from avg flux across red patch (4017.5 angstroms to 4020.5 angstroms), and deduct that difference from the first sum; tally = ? 53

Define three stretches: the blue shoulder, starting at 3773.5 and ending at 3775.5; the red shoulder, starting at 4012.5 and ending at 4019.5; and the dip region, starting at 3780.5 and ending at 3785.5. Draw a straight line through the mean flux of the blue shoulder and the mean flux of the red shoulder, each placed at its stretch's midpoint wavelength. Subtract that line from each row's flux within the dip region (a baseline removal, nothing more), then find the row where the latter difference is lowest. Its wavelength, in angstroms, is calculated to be 3781.0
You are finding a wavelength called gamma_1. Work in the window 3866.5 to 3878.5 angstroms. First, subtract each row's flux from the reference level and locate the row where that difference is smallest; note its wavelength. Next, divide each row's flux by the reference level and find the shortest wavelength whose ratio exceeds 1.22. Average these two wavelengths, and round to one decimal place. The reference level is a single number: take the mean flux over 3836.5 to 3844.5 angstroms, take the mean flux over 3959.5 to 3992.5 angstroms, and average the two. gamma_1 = 3868.5 angstroms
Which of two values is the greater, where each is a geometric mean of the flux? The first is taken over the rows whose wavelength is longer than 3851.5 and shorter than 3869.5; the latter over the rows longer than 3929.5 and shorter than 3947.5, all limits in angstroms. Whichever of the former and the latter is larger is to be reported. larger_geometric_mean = 70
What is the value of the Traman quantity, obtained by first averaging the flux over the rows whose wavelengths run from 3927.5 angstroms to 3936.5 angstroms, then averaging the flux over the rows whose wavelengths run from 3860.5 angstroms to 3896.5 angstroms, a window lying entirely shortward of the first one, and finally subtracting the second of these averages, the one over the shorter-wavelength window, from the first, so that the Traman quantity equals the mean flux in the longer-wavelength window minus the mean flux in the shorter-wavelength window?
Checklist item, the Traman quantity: -37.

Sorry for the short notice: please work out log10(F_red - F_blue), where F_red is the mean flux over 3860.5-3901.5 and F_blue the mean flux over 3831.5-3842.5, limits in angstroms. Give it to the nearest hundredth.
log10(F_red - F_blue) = 1.31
